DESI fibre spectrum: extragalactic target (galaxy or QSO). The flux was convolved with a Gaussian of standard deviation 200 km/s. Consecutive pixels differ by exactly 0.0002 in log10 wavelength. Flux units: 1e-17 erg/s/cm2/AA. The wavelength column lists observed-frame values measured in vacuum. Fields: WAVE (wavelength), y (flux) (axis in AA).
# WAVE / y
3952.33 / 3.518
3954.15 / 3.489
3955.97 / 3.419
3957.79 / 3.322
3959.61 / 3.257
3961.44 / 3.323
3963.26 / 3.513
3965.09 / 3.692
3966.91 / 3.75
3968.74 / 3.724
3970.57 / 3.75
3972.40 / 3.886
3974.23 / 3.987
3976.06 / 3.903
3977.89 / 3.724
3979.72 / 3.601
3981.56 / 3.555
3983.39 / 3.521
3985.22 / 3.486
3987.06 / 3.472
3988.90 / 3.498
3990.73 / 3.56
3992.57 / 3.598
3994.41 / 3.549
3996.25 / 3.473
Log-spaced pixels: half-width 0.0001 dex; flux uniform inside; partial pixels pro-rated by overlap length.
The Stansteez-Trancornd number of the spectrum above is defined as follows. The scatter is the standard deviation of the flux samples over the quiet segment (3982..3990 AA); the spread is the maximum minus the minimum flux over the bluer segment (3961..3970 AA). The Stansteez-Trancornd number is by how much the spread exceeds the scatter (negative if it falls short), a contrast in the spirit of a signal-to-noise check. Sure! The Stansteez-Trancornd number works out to 0.41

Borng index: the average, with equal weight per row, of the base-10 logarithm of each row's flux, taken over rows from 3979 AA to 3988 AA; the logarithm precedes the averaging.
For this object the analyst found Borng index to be 0.547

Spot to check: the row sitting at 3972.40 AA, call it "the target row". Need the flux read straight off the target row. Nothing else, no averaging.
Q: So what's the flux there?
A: 3.886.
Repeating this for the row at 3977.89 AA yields 3.724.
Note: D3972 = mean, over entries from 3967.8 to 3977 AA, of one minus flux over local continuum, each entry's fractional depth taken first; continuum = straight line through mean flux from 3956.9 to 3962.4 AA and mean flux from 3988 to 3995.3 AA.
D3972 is -0.13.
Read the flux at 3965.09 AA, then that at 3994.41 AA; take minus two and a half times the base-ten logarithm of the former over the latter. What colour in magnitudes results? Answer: -0.043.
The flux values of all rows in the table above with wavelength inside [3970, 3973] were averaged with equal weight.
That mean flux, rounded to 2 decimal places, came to 3.82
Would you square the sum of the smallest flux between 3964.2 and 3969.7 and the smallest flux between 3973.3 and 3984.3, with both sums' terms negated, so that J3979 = 52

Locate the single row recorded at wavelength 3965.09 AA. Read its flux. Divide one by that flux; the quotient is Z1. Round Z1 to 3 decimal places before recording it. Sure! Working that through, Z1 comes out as 0.271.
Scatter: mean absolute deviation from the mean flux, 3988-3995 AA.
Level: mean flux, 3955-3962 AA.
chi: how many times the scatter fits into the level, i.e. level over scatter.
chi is 120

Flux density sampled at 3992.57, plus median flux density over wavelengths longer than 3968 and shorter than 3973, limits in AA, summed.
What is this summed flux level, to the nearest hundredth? 7.35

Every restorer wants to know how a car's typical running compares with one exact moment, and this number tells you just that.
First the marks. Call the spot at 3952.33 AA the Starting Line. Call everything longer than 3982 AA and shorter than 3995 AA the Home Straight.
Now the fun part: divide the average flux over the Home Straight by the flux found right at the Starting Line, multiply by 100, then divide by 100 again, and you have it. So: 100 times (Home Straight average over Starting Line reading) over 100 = 1.00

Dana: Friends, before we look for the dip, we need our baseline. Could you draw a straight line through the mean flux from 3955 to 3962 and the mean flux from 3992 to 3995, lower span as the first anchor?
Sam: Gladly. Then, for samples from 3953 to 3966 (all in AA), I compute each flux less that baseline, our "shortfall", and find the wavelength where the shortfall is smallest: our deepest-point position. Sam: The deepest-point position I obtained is 3959.61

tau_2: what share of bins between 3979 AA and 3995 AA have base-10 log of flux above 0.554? 0.2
